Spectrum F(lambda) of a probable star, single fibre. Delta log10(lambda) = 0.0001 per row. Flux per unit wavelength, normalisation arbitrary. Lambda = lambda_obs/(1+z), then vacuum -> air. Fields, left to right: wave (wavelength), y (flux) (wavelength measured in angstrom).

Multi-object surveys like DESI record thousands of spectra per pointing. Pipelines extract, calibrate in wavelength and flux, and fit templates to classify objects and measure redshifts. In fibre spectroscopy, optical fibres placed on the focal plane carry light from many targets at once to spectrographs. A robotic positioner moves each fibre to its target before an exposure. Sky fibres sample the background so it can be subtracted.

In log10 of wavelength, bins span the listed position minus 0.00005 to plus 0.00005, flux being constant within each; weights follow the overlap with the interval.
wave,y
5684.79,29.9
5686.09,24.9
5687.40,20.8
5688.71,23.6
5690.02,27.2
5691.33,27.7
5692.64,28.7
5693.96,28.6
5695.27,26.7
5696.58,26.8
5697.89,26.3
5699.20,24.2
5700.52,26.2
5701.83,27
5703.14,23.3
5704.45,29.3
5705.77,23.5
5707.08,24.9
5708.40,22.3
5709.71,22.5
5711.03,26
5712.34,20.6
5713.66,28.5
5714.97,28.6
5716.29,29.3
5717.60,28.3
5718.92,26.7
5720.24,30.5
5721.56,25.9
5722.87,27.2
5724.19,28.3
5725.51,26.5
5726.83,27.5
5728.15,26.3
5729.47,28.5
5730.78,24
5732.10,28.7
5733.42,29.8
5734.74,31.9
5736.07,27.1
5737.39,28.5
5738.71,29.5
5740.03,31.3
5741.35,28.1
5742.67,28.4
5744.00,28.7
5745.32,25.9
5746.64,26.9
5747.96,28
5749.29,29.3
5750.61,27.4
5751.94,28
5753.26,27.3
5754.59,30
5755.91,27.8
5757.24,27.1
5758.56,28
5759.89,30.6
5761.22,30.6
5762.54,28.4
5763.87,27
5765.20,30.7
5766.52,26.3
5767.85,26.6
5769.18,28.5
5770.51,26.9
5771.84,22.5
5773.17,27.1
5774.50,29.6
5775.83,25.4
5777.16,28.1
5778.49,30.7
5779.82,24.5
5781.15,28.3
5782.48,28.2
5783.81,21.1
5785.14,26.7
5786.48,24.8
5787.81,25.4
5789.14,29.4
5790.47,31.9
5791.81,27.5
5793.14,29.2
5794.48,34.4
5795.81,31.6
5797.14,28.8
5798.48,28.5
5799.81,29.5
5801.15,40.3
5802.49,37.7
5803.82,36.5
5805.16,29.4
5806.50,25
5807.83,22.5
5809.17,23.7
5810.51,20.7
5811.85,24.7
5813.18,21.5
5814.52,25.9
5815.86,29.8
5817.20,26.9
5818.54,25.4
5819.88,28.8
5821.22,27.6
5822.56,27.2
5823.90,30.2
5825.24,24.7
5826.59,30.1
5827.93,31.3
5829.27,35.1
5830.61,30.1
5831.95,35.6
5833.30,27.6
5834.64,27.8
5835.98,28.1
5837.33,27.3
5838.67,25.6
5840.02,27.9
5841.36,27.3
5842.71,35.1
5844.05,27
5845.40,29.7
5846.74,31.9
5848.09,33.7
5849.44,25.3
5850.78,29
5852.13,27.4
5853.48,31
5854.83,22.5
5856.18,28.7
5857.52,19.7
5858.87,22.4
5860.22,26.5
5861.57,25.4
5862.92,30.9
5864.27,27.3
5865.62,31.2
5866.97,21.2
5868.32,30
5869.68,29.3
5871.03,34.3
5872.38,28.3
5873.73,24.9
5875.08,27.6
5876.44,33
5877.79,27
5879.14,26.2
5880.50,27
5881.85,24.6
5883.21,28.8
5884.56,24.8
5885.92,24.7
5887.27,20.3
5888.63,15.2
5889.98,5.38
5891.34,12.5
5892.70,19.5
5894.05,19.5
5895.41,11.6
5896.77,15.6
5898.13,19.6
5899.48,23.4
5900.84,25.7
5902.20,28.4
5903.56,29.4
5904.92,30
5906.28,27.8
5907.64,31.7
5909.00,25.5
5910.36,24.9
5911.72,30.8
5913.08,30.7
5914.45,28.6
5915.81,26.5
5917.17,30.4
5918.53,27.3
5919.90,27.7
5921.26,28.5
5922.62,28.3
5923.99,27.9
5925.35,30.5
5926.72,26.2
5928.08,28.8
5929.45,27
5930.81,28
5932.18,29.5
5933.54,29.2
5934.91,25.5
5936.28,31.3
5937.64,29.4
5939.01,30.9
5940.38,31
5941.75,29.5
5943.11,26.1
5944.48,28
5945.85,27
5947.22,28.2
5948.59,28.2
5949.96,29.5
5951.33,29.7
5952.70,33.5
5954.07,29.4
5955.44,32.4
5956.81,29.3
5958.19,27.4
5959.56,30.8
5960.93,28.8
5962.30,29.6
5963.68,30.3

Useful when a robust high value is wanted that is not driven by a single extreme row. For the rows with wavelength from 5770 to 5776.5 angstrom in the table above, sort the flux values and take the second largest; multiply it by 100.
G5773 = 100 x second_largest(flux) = 2710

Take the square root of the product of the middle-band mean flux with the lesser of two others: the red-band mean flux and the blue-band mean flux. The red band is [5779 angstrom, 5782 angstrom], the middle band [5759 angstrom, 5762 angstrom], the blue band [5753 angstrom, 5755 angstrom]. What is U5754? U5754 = 28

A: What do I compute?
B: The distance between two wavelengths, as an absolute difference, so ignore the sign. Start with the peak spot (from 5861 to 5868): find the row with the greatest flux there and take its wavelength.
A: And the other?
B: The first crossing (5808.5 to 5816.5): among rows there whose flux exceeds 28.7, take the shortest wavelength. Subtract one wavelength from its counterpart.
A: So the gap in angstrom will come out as 49.8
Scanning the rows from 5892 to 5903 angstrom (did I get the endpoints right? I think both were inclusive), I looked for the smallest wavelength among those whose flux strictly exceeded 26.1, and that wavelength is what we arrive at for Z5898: 5902.20 angstrom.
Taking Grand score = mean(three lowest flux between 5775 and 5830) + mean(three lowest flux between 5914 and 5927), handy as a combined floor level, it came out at 47.8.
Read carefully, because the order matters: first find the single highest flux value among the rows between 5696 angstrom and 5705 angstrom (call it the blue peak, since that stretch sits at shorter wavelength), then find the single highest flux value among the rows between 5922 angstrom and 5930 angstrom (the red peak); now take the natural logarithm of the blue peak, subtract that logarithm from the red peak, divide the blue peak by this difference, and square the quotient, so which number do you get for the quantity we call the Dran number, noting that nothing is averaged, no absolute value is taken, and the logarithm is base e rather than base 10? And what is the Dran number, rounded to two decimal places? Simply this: 1.17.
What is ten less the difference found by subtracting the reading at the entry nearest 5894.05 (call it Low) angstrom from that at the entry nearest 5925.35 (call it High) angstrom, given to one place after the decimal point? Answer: -1.0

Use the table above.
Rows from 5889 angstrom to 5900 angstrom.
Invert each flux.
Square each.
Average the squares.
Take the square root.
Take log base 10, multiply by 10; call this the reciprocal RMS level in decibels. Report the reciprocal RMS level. -10.5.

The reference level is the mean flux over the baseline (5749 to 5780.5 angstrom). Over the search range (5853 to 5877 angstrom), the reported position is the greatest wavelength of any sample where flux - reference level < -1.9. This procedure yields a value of 5873.73 angstrom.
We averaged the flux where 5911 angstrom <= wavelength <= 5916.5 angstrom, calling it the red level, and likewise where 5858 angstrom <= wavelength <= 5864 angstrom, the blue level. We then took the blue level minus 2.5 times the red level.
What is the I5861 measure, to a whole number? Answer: -47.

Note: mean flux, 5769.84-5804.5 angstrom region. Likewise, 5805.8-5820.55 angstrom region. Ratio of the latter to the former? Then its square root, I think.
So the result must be 0.93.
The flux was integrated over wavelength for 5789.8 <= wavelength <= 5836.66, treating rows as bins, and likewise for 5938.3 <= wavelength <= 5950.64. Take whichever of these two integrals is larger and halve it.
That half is 680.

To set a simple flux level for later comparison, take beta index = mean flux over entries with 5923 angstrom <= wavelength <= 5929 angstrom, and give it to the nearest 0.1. 28.3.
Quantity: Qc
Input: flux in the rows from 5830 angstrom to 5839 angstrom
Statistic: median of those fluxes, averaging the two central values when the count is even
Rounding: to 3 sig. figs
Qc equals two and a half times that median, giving 69.5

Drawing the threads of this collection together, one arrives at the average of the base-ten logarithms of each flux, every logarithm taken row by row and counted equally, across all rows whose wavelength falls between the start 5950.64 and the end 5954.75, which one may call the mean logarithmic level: 1.489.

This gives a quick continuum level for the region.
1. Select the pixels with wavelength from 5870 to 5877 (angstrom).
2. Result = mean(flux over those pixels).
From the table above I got 29.6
